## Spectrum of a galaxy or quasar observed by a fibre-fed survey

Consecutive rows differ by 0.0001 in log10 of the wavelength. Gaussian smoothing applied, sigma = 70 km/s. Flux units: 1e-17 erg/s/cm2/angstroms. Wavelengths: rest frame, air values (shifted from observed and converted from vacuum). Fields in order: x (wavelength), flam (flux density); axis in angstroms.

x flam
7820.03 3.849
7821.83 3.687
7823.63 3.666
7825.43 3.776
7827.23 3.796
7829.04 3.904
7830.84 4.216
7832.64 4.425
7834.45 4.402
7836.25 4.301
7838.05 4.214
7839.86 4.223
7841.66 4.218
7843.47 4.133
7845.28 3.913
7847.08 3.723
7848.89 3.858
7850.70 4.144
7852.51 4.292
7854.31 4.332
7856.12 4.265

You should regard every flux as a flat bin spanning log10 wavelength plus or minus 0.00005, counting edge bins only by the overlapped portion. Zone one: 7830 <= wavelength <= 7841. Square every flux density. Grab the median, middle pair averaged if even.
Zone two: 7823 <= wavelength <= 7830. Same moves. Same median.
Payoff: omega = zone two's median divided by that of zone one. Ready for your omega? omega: 0.79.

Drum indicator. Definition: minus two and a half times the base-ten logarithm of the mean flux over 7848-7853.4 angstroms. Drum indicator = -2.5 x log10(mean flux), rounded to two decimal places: -1.53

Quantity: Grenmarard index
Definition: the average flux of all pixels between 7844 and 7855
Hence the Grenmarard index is 4.04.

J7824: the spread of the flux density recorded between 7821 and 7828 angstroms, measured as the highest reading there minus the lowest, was 0.13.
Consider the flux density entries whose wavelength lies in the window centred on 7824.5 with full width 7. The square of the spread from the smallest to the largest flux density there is 0.017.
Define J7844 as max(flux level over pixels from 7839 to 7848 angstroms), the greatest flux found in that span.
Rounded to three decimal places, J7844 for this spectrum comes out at 4.223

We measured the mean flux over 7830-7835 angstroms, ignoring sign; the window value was 4.3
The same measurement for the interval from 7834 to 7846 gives 4.2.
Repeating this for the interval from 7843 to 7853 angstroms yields 4.0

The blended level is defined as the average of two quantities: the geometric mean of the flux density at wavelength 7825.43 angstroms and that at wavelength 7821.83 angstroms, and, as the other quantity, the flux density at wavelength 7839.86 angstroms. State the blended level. 3.98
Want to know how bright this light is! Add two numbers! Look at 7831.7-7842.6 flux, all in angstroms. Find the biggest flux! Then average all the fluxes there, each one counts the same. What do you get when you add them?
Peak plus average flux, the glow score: 8.72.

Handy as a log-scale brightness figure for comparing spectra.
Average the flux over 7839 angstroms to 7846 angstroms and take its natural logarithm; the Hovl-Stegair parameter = 1.42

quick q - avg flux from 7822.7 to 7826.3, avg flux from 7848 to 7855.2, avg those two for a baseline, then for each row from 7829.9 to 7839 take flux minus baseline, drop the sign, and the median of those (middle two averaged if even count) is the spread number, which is 0.36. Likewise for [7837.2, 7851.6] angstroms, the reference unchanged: 0.21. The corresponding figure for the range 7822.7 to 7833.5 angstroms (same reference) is 0.22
